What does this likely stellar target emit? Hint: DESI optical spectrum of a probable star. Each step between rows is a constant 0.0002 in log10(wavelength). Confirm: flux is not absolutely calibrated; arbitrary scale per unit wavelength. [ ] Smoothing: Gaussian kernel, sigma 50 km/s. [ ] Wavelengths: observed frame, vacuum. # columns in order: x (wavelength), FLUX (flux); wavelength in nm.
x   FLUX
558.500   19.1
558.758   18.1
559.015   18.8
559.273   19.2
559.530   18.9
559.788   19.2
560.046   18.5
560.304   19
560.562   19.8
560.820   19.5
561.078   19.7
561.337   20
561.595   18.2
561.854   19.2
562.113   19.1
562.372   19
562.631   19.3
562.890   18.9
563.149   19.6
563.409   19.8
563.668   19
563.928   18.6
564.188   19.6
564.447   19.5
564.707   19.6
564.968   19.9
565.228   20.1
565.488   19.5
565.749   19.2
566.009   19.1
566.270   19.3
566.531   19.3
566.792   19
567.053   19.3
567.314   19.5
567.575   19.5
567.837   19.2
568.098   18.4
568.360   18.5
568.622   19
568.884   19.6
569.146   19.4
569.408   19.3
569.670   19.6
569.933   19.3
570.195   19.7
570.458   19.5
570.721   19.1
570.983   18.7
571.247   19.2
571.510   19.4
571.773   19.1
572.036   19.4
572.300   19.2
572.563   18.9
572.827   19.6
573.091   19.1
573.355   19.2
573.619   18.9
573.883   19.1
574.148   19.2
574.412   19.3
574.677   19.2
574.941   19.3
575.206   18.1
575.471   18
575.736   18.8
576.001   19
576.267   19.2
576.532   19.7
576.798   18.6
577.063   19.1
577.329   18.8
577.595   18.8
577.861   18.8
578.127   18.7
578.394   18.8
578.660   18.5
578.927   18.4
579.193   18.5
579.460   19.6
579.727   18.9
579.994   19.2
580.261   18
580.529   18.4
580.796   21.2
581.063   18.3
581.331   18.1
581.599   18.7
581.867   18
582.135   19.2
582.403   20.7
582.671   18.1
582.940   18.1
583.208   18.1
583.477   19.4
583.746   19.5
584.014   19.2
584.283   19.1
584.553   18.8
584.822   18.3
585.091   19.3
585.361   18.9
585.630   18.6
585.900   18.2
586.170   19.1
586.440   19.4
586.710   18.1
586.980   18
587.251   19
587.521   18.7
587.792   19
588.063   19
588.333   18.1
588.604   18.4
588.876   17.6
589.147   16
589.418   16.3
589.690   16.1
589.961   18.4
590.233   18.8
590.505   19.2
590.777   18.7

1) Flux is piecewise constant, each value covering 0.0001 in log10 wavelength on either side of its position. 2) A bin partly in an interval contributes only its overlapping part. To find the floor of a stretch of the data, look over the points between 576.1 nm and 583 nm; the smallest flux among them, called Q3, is 18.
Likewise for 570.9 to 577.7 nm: 18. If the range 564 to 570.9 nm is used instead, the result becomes 18.4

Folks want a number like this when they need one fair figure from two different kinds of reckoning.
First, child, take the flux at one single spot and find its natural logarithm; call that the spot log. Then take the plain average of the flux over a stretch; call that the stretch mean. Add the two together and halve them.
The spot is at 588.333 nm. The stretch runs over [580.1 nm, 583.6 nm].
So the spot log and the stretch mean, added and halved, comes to 10.84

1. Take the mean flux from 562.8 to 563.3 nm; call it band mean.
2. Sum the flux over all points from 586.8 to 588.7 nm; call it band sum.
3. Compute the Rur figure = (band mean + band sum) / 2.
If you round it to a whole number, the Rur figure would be 75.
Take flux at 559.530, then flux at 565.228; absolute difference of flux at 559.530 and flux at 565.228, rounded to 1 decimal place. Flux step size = 1.2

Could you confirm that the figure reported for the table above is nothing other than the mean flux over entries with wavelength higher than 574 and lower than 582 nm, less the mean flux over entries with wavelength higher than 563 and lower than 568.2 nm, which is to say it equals -0.5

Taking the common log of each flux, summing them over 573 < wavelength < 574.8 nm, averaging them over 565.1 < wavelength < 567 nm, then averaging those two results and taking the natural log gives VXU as 1.6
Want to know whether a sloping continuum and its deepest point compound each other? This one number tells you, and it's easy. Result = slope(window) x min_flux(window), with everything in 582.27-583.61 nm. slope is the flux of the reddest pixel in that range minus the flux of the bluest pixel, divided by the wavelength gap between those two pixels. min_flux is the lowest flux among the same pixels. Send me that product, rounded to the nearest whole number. -22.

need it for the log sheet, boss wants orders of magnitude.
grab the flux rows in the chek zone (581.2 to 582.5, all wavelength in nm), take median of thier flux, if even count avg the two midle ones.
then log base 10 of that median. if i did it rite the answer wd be 1.272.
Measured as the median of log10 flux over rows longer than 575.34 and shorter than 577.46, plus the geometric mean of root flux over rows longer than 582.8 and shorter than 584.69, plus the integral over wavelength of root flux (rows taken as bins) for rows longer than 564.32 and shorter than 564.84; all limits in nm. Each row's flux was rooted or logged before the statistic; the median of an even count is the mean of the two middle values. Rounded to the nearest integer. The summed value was 8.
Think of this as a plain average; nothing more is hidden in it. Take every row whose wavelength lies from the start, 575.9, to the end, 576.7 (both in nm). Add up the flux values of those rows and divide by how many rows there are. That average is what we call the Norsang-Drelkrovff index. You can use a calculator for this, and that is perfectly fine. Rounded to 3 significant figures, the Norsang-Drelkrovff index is 19.3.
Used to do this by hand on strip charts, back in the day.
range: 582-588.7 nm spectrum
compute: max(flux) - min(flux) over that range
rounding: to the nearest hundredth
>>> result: 2.70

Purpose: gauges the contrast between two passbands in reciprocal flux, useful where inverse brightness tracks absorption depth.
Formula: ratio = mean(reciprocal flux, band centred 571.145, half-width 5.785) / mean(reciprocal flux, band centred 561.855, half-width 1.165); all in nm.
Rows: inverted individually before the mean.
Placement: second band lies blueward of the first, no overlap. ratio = 1.00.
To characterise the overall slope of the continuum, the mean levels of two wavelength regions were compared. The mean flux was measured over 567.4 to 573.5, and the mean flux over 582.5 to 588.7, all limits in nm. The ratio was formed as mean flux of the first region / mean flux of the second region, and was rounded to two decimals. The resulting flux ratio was 1.03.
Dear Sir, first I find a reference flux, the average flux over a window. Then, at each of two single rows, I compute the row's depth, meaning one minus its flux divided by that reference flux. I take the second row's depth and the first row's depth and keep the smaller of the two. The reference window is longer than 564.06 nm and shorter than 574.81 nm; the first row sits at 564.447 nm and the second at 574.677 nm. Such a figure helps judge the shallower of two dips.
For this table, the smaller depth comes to -0.011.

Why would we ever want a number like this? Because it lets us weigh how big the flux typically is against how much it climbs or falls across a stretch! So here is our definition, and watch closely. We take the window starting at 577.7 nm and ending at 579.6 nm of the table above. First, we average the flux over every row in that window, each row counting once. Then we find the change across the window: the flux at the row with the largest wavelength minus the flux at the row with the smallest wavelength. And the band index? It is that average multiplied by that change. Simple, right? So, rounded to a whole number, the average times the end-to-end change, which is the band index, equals 15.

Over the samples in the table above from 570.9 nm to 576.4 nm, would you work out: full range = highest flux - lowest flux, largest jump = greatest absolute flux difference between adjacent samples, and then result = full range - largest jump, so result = 0.40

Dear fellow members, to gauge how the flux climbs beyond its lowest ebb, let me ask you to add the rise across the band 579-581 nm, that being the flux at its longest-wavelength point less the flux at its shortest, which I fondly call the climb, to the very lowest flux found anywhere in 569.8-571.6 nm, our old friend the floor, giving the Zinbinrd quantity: 21.4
